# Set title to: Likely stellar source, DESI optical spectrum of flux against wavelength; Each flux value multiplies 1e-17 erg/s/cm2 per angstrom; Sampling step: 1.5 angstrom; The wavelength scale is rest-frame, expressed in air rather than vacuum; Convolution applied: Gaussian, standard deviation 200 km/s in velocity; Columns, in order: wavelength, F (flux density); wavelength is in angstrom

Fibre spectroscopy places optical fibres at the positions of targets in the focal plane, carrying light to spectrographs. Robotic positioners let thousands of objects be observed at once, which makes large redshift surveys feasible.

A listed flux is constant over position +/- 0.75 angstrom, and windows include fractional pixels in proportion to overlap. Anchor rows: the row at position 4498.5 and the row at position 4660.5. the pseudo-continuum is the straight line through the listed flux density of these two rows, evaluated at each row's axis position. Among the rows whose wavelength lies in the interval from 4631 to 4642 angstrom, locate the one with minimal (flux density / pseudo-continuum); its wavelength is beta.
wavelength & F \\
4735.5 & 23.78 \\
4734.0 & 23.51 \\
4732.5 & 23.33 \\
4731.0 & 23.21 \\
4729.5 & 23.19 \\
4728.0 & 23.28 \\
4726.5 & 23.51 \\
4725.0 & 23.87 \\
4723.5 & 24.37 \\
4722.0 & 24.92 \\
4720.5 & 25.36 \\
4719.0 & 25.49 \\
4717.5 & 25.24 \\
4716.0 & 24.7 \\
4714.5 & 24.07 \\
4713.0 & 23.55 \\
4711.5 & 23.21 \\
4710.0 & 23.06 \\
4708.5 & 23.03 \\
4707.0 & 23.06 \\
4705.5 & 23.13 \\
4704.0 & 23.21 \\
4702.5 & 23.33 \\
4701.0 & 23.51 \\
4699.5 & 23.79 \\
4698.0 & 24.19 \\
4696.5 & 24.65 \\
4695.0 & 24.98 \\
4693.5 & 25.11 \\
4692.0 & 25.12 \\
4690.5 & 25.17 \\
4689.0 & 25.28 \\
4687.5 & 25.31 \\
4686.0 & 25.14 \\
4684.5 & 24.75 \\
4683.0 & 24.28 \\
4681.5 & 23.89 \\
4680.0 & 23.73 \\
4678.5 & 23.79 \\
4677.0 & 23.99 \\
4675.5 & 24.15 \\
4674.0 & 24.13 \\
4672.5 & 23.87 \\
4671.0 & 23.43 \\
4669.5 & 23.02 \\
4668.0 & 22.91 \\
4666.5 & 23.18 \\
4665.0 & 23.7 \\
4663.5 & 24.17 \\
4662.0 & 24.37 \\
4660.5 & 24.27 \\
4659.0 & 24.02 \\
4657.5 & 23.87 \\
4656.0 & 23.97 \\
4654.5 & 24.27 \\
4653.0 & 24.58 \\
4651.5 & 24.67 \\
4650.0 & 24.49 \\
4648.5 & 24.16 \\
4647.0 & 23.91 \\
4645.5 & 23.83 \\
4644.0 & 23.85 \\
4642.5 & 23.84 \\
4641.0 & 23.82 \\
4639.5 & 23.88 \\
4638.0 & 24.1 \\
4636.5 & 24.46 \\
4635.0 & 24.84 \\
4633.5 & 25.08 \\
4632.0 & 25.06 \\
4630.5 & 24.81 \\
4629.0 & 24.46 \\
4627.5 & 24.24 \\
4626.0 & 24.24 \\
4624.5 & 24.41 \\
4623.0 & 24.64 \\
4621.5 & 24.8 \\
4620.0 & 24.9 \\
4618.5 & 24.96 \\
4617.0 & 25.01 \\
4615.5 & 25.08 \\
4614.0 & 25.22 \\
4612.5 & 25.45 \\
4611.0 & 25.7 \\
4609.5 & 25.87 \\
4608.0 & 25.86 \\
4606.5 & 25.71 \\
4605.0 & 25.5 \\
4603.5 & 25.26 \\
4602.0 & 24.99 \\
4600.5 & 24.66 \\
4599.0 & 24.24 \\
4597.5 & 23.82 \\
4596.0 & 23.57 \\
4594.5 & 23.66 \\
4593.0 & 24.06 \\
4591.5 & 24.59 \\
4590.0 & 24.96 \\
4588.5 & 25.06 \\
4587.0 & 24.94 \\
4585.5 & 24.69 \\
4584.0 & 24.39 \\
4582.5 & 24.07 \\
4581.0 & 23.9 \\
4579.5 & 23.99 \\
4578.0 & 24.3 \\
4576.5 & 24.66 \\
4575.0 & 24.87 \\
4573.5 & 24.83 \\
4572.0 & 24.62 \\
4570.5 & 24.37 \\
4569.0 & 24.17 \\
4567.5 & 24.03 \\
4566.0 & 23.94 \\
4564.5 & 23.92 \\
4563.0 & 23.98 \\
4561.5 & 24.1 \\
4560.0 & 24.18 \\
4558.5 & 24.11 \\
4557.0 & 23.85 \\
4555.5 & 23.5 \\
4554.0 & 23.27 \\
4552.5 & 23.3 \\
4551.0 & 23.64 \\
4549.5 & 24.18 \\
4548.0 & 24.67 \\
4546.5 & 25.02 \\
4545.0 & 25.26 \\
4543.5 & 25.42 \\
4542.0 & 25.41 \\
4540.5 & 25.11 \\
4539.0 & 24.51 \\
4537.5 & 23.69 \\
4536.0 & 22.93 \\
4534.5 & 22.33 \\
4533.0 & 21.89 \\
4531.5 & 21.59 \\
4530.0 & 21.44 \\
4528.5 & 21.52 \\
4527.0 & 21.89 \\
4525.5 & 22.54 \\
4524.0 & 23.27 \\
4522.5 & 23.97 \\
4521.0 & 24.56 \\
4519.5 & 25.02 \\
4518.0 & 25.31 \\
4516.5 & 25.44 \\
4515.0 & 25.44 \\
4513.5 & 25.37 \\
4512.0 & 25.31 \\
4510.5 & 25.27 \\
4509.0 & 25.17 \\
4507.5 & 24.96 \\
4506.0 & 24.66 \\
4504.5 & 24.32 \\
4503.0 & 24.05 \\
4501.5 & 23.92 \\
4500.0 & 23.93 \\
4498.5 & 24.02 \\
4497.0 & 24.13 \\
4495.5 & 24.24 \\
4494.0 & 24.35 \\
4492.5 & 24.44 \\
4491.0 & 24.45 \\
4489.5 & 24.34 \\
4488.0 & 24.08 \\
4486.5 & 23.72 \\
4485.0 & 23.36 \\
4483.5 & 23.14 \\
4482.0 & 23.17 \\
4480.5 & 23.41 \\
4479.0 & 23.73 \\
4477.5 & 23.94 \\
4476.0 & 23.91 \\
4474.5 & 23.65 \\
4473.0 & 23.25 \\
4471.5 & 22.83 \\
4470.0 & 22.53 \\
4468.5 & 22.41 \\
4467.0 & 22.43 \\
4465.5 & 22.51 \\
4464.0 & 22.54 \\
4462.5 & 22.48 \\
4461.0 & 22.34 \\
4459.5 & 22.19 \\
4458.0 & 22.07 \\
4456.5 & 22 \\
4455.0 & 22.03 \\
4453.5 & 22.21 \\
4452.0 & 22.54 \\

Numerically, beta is 4641.0 angstrom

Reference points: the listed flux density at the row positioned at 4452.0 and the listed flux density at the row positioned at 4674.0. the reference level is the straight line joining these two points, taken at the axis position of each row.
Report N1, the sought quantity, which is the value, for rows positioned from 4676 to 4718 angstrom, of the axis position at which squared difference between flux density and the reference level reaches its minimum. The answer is 4683.0 angstrom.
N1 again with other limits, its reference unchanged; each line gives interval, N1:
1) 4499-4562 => 4554.0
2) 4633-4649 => 4639.5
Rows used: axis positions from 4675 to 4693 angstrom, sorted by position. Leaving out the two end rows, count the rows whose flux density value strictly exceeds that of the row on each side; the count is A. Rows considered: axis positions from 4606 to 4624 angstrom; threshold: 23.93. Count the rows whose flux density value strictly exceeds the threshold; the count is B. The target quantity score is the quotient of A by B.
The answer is 0.083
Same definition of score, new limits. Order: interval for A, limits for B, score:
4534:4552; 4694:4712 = 0.333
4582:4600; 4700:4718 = 0.333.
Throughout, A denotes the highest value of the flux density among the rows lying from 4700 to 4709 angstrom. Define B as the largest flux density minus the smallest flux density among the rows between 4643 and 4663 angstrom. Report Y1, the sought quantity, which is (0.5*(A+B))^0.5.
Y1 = 3.49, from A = 23.51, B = 0.84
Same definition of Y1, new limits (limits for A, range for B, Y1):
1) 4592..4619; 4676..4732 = 3.76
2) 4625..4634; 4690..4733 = 3.71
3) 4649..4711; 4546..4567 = 3.68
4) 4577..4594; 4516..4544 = 3.81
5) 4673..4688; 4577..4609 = 3.71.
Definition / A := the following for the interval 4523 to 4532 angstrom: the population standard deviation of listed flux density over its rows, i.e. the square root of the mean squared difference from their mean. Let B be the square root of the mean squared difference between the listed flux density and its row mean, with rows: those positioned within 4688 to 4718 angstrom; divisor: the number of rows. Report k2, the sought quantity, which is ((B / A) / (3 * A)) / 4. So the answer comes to 0.16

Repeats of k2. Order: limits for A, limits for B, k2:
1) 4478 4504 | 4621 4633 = 0.13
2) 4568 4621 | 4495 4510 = 0.09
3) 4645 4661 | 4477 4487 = 0.30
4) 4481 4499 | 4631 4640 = 0.18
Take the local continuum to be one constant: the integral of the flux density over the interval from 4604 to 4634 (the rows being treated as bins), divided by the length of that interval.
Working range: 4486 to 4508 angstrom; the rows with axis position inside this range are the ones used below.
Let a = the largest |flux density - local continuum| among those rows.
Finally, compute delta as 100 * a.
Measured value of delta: 133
